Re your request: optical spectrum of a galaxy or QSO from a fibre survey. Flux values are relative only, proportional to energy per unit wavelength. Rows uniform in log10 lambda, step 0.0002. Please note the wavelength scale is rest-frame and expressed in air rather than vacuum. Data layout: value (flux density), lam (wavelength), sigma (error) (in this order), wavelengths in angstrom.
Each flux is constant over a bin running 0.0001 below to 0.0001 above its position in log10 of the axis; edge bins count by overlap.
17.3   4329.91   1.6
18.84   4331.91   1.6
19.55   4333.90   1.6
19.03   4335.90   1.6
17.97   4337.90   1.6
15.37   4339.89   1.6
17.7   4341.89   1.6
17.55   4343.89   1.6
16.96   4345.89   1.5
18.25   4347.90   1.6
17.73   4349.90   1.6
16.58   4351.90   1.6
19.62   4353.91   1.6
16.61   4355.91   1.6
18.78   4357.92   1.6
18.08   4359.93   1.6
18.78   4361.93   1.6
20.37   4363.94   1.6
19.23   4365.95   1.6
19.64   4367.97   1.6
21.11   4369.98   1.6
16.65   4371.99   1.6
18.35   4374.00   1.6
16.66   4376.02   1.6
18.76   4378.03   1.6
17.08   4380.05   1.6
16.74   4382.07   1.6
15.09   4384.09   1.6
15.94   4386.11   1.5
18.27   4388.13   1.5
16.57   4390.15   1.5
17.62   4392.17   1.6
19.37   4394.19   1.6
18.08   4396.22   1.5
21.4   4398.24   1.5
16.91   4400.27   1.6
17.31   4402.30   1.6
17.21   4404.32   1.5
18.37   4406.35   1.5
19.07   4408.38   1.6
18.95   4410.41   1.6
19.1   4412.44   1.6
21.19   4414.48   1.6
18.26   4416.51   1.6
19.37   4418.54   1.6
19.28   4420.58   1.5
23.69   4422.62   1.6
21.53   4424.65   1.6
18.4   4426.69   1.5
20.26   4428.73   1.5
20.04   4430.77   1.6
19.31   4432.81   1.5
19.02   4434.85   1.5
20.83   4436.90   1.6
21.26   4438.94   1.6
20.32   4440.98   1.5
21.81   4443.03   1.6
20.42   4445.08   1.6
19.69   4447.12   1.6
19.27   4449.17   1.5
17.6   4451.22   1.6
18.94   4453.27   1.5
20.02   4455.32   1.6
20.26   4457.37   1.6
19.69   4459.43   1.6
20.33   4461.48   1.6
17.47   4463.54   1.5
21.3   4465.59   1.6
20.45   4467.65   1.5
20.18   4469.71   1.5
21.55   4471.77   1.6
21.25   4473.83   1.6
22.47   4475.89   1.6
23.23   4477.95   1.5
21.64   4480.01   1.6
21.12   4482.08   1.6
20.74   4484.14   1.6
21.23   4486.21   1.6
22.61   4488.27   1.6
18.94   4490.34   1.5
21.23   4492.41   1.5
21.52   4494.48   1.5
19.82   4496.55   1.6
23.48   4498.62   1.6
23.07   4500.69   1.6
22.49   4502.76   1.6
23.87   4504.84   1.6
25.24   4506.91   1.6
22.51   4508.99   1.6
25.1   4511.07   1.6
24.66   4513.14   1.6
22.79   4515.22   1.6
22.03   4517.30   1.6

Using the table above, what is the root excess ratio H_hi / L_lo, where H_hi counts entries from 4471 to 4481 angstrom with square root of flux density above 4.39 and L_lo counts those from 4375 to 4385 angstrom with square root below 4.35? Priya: 1.0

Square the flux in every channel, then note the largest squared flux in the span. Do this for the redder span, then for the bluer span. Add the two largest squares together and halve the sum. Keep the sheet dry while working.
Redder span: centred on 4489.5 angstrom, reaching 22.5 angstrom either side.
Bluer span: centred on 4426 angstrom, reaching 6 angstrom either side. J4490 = 599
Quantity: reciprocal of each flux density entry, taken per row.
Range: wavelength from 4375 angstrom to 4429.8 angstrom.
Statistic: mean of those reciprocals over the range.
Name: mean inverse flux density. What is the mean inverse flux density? 0.054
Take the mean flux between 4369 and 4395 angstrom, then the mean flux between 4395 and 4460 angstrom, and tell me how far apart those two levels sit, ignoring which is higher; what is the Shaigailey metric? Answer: 2.0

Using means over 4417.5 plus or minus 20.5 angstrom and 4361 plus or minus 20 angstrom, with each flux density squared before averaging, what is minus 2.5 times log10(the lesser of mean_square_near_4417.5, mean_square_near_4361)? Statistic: -6.31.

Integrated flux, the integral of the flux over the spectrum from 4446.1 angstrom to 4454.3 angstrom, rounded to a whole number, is 155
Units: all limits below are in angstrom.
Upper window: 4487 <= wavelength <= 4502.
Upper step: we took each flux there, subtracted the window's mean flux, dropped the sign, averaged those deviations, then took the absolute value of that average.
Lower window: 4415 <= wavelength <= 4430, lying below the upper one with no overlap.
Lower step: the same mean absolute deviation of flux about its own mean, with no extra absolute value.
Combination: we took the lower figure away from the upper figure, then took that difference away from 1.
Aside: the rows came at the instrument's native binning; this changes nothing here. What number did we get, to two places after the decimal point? 1.16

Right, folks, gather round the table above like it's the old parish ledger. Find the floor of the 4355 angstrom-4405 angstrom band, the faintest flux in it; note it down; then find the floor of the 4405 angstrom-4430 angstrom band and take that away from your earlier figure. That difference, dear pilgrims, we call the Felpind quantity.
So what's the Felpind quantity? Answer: -3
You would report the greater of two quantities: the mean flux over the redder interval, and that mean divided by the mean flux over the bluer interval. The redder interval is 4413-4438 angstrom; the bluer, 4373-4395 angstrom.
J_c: 20.1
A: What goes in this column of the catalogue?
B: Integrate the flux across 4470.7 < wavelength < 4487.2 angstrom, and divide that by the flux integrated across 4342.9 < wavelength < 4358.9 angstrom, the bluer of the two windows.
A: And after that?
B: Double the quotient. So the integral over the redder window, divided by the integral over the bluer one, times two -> 2.51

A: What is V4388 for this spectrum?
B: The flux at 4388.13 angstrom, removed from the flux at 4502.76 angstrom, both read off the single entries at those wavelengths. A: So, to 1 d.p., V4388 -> 4.2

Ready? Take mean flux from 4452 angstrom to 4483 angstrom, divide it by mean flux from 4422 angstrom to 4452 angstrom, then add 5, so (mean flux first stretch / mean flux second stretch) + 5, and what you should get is 6.02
